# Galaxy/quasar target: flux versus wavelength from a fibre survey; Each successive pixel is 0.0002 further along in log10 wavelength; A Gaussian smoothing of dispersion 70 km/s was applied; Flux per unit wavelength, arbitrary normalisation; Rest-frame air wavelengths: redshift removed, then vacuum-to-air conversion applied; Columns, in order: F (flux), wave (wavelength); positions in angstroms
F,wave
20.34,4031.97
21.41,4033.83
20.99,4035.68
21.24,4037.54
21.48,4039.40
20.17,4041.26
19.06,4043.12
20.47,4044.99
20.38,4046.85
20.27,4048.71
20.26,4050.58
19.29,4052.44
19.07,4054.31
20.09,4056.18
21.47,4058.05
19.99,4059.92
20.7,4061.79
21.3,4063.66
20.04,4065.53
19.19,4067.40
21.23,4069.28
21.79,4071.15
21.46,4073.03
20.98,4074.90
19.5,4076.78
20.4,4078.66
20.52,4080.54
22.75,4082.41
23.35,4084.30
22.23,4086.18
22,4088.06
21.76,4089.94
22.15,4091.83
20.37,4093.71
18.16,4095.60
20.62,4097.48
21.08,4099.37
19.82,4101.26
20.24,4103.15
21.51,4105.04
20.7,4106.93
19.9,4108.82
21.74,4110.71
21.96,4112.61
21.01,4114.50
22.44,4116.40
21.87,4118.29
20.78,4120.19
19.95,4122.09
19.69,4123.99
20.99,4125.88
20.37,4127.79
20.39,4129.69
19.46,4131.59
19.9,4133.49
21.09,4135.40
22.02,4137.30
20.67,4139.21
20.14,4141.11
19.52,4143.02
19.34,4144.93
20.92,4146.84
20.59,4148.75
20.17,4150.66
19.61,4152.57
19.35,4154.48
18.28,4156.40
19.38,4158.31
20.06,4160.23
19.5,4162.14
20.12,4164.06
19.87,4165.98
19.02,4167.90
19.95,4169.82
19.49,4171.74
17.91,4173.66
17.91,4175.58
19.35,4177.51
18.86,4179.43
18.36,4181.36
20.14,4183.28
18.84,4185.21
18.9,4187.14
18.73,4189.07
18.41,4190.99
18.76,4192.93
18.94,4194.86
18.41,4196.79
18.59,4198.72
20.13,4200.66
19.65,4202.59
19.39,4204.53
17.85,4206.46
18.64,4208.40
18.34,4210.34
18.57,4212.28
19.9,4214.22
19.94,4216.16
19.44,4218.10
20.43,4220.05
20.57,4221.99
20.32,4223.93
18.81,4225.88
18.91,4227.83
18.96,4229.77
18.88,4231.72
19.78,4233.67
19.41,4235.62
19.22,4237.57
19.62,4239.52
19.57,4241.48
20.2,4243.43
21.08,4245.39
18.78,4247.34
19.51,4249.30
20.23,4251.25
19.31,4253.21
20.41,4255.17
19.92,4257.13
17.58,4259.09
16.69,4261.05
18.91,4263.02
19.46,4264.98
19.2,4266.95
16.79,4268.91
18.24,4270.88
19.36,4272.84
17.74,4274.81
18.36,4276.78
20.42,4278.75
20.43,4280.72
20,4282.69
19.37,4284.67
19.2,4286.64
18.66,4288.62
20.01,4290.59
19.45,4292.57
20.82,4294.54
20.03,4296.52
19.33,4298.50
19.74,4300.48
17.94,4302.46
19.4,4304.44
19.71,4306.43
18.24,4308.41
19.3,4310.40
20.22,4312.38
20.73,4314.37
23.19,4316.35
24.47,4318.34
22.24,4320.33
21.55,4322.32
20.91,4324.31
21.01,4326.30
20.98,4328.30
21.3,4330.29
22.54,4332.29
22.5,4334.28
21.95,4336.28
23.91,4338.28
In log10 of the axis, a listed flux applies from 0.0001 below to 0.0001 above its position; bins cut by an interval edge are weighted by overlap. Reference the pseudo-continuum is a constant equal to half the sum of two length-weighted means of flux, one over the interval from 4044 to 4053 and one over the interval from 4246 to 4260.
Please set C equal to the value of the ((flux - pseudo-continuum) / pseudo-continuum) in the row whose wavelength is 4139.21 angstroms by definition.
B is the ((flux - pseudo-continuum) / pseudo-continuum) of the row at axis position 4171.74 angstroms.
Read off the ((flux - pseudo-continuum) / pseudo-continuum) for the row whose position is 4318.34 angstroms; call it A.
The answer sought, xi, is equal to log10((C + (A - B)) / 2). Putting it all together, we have -0.8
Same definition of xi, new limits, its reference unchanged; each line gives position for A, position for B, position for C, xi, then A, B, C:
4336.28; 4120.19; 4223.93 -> -1.4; 0.11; 0.05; 0.026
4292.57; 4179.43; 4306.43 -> -1.9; -0.02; -0.05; -0.005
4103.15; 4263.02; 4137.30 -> -1.0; 0.02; -0.05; 0.112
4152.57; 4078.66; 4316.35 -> -1.2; -0.01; 0.03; 0.171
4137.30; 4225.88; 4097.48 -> -1.0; 0.11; -0.05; 0.041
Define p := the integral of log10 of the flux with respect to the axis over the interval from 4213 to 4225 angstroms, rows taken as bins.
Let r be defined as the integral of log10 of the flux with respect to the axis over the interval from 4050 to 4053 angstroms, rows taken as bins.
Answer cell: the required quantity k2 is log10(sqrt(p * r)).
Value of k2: 0.89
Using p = 15.6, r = 3.9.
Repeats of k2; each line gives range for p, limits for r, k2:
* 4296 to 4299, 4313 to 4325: 0.90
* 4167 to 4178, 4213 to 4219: 1.02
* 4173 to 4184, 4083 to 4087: 0.94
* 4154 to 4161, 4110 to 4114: 0.84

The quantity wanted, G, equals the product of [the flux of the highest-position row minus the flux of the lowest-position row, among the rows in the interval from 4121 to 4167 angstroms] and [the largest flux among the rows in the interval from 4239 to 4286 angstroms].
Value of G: -2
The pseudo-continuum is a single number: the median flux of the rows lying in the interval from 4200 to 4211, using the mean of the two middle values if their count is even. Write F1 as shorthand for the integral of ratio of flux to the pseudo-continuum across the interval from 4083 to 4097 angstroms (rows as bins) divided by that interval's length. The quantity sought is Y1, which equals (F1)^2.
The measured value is 1.27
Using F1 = 1.13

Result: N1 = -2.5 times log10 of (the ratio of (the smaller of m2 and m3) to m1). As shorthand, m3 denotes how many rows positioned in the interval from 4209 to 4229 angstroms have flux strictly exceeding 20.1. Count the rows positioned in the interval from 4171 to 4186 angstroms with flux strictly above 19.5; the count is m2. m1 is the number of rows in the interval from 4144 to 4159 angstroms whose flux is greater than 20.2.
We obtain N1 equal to 0.8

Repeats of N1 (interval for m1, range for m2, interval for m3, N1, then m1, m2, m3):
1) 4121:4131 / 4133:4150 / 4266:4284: 0.4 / 3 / 8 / 2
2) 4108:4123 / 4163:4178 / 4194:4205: 1.9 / 6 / 3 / 1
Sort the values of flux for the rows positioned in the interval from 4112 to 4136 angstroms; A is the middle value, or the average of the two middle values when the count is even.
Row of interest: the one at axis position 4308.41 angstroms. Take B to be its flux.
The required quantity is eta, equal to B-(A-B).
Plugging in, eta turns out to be 15.7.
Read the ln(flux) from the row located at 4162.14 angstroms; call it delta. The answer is 2.97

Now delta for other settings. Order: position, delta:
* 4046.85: 3.01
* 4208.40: 2.93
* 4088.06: 3.09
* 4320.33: 3.10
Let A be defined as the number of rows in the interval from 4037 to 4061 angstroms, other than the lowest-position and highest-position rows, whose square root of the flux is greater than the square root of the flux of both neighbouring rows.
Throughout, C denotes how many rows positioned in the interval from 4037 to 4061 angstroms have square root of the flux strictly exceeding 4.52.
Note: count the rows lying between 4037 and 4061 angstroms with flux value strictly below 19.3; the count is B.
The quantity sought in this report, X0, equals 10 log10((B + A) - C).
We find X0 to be 3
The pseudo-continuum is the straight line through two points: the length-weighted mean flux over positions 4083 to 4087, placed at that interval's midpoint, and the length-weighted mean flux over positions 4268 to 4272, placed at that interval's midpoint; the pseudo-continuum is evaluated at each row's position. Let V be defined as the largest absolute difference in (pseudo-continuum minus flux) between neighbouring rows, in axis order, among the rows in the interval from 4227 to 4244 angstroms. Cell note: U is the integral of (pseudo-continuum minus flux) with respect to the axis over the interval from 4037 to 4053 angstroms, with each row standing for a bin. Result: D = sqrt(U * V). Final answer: 7.4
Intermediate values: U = 57.3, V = 1.0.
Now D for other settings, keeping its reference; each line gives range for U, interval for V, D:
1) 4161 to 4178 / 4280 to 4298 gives 5.3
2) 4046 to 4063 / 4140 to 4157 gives 9.7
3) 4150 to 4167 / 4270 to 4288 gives 6.4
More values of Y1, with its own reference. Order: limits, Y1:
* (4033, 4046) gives 1.18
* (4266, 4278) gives 0.93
